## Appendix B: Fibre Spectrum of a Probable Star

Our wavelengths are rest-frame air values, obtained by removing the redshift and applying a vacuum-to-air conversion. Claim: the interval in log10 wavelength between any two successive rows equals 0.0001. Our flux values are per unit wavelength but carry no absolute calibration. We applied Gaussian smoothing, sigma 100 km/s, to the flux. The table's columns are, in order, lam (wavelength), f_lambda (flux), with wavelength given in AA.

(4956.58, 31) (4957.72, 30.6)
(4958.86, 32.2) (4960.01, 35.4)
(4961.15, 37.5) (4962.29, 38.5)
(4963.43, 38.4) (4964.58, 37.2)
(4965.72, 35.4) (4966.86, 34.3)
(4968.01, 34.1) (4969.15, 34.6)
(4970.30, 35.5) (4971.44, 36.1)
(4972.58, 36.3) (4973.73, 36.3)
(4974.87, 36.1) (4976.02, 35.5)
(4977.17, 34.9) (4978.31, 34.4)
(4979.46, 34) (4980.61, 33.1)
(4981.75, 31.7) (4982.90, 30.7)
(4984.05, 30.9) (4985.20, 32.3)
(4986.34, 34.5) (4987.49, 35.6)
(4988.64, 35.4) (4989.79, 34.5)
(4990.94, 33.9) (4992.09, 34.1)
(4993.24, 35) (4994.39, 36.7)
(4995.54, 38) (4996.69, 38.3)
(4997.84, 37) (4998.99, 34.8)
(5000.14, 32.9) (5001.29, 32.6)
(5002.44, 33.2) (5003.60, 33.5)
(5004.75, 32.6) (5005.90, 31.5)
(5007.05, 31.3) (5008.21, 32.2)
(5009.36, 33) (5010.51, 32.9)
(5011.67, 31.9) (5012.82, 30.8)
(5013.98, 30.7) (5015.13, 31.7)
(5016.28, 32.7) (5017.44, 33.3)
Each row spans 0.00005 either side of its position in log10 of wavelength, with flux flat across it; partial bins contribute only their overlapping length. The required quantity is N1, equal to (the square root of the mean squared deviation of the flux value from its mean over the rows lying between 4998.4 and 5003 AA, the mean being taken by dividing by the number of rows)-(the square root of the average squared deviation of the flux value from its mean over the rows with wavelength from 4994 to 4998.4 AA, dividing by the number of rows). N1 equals 0.2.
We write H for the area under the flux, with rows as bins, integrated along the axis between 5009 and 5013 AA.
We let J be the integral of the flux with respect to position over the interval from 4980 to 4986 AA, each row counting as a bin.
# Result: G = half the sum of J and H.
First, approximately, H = 129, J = 191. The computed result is 160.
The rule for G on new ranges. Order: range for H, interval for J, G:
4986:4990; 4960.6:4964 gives 135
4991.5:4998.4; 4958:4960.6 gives 169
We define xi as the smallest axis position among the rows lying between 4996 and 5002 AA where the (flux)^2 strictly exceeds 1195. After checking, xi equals 4996.69 AA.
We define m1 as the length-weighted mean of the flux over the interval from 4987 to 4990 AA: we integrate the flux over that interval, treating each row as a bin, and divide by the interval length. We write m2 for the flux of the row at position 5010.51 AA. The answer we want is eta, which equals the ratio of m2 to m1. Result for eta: 0.93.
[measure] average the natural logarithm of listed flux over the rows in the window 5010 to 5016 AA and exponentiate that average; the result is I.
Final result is 31.6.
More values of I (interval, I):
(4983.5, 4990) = 33.8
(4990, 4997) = 36.0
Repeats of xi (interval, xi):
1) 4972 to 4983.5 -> 4972.58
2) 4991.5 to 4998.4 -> 4993.24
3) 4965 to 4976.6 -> 4965.72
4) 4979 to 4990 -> 4987.49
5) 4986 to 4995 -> 4987.49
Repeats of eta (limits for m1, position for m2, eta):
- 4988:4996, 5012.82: 0.87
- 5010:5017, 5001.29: 1.03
